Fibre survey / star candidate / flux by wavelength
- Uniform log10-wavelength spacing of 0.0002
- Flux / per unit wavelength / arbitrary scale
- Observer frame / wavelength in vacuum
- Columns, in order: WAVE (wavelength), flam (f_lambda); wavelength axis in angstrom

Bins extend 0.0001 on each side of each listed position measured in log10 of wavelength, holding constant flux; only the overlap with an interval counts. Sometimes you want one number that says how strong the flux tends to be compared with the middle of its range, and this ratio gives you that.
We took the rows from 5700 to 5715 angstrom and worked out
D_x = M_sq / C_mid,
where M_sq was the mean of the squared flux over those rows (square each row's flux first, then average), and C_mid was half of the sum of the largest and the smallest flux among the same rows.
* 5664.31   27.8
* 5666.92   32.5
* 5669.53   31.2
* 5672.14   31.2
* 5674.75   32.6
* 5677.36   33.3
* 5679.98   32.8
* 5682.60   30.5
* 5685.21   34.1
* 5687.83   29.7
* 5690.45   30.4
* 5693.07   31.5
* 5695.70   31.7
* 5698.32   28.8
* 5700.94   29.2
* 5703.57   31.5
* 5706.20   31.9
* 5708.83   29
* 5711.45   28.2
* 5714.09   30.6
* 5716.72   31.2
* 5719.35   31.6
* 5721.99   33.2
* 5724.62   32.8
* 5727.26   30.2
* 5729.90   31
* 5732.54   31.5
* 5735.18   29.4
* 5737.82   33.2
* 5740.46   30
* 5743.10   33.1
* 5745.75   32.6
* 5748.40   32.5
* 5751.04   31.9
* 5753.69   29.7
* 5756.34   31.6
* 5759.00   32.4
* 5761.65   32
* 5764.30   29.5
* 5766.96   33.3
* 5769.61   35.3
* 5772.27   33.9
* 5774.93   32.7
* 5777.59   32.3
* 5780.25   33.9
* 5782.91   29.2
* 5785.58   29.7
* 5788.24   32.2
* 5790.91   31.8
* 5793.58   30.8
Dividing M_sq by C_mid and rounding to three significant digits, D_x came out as 30.1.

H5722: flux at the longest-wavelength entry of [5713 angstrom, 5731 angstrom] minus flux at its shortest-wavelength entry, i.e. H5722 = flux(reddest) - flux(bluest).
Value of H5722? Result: 0.4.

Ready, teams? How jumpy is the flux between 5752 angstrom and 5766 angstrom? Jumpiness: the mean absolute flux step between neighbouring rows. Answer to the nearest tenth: 1.4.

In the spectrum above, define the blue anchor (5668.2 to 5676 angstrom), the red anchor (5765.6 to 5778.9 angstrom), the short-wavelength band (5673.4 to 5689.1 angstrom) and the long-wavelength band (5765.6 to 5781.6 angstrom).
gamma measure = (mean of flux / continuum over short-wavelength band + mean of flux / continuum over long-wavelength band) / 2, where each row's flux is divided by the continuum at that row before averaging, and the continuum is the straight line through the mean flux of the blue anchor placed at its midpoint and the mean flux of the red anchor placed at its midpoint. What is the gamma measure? 1.01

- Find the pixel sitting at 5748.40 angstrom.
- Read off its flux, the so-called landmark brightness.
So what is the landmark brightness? 32.5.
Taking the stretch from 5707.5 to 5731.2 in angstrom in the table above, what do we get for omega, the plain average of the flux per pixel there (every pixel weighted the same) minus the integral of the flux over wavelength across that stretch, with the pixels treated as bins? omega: -701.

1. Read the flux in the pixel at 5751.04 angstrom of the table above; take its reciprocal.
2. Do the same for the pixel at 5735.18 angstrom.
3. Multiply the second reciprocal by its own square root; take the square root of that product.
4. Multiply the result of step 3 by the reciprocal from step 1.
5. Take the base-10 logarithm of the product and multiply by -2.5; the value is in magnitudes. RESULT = 6.51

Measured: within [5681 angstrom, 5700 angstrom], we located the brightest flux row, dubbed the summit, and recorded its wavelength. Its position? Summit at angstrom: 5685.21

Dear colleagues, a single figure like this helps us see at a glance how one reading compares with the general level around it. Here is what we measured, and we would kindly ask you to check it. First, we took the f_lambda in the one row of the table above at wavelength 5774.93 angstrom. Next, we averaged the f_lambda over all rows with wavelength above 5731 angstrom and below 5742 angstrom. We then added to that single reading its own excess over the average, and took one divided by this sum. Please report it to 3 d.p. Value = 0.029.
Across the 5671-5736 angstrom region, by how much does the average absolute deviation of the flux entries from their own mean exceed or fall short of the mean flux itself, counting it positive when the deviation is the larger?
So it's -29.9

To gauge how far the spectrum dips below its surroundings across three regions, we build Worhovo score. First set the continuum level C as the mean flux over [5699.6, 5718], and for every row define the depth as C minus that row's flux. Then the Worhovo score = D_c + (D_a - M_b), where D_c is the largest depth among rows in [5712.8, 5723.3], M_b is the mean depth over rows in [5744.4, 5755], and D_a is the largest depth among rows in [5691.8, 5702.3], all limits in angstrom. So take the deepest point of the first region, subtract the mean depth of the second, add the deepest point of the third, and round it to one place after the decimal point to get 2.5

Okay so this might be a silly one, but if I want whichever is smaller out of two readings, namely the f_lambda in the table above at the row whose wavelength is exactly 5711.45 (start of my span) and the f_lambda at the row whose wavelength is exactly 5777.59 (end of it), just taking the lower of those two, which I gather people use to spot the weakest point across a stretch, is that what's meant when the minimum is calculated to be 28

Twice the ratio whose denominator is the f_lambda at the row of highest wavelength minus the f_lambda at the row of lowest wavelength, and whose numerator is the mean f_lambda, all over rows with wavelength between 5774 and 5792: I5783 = -70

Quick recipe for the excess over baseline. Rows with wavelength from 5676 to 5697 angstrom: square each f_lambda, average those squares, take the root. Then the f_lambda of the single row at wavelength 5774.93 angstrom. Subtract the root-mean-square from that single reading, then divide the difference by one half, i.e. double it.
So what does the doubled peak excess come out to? 1.8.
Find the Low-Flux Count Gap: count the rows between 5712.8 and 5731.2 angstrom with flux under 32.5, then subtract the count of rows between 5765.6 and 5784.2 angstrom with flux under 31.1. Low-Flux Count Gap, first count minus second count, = 4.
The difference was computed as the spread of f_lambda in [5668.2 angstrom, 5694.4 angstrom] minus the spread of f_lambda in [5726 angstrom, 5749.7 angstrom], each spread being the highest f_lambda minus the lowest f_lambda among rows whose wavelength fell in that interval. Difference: 0.6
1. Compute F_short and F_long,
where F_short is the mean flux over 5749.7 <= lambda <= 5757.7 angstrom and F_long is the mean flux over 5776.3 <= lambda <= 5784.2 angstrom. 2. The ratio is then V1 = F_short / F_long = 0.98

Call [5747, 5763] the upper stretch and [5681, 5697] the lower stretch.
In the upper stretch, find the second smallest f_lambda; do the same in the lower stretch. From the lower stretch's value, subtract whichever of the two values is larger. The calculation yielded -1.2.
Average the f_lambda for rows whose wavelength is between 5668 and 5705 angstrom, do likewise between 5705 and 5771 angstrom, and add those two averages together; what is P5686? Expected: 62.8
